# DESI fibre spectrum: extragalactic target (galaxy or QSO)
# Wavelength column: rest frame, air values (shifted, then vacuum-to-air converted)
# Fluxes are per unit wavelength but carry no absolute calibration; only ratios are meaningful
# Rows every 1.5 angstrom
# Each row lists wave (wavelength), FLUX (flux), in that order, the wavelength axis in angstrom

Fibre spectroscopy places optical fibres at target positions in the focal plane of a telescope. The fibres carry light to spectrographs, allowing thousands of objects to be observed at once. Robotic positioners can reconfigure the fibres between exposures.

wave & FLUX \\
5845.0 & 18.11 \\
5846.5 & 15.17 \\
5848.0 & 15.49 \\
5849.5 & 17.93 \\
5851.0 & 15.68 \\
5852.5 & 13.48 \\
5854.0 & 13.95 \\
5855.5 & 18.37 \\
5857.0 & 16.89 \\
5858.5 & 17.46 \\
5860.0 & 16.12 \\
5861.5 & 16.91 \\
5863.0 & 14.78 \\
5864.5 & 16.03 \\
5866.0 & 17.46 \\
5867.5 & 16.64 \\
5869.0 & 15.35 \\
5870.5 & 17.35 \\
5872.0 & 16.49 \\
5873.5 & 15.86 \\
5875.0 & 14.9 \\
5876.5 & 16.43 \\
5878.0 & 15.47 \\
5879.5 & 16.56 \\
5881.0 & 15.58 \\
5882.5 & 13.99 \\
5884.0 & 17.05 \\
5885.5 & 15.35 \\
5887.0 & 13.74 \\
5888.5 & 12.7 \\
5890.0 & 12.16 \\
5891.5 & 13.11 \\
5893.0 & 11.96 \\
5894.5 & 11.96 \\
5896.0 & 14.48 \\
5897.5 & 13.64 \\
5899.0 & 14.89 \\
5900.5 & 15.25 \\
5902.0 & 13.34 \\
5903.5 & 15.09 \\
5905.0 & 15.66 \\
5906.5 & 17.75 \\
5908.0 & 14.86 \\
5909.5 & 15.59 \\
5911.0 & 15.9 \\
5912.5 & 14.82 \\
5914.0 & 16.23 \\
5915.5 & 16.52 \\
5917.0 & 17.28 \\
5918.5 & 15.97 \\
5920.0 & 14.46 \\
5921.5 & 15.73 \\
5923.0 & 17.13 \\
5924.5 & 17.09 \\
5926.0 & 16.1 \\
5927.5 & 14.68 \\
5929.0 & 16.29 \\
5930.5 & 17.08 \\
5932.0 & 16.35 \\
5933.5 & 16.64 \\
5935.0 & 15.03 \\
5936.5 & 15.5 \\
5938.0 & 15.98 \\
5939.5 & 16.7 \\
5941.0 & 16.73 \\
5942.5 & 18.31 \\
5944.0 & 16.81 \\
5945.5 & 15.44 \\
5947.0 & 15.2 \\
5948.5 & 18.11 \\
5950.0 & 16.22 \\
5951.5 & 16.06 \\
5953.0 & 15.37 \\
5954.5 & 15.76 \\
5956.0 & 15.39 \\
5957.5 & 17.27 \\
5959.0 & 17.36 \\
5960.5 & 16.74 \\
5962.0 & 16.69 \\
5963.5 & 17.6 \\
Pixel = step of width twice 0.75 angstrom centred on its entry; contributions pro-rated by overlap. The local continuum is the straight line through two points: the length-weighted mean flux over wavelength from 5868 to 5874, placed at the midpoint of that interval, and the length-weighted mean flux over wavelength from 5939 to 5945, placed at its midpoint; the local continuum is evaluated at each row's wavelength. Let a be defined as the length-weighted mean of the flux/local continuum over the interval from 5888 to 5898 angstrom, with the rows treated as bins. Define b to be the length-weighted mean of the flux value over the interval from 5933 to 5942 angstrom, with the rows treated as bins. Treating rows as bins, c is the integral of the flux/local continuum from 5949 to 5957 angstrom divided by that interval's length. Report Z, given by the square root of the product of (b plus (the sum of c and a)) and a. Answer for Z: 3.72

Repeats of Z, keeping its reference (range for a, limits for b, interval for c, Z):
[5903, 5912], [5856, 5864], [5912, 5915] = 4.17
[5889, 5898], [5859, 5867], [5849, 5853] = 3.75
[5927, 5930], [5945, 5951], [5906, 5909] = 4.10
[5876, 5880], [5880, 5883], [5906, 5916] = 4.08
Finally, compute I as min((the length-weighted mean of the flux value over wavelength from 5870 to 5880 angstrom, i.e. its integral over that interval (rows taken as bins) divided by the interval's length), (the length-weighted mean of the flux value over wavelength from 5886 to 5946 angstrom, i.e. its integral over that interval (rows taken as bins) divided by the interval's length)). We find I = 15.4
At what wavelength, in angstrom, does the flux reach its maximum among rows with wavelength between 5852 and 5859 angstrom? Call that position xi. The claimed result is 5855.5 angstrom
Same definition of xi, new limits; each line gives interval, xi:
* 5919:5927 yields 5923.0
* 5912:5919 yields 5917.0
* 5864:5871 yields 5866.0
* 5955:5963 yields 5959.0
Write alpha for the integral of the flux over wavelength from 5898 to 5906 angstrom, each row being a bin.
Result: 119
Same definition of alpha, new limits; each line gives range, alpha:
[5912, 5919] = 114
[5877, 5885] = 126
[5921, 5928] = 113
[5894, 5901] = 99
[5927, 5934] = 114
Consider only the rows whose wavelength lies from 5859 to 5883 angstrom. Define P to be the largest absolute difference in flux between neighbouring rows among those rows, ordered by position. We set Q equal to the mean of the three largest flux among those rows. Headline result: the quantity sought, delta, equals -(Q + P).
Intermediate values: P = 2.13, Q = 17.24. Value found -19.4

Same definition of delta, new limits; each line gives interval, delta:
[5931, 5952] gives -20.7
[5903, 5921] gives -20.1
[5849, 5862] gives -22.3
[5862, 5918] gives -20.6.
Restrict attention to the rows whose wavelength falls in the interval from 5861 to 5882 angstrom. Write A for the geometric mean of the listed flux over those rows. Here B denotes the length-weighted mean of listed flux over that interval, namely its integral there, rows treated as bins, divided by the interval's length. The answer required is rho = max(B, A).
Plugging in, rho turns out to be 16.1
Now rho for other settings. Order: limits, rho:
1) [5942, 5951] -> 16.6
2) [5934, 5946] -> 16.3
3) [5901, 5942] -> 16.0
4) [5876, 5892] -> 14.7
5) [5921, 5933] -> 16.3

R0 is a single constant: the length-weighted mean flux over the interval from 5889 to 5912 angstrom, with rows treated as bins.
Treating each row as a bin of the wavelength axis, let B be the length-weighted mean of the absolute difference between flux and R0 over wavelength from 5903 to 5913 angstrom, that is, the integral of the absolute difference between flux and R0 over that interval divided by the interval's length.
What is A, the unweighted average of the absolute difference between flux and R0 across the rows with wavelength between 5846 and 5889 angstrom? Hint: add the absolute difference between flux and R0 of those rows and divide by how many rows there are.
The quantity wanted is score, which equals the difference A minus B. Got 0.4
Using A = 1.74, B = 1.3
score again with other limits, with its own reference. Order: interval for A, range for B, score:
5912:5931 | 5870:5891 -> 0.2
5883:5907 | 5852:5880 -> -0.5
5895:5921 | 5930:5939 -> -0.5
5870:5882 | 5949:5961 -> -0.2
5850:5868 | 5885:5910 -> 0.7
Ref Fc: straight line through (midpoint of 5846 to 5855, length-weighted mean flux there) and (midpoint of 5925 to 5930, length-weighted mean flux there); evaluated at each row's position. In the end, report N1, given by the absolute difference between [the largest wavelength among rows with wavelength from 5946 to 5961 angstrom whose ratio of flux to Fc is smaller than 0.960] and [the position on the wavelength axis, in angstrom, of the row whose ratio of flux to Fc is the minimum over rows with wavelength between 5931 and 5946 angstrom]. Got 12.0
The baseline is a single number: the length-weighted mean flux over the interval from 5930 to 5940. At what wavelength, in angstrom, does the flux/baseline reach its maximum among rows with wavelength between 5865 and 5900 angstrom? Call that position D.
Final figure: 5866.0 angstrom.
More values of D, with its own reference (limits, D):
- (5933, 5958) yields 5942.5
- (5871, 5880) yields 5879.5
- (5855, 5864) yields 5855.5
